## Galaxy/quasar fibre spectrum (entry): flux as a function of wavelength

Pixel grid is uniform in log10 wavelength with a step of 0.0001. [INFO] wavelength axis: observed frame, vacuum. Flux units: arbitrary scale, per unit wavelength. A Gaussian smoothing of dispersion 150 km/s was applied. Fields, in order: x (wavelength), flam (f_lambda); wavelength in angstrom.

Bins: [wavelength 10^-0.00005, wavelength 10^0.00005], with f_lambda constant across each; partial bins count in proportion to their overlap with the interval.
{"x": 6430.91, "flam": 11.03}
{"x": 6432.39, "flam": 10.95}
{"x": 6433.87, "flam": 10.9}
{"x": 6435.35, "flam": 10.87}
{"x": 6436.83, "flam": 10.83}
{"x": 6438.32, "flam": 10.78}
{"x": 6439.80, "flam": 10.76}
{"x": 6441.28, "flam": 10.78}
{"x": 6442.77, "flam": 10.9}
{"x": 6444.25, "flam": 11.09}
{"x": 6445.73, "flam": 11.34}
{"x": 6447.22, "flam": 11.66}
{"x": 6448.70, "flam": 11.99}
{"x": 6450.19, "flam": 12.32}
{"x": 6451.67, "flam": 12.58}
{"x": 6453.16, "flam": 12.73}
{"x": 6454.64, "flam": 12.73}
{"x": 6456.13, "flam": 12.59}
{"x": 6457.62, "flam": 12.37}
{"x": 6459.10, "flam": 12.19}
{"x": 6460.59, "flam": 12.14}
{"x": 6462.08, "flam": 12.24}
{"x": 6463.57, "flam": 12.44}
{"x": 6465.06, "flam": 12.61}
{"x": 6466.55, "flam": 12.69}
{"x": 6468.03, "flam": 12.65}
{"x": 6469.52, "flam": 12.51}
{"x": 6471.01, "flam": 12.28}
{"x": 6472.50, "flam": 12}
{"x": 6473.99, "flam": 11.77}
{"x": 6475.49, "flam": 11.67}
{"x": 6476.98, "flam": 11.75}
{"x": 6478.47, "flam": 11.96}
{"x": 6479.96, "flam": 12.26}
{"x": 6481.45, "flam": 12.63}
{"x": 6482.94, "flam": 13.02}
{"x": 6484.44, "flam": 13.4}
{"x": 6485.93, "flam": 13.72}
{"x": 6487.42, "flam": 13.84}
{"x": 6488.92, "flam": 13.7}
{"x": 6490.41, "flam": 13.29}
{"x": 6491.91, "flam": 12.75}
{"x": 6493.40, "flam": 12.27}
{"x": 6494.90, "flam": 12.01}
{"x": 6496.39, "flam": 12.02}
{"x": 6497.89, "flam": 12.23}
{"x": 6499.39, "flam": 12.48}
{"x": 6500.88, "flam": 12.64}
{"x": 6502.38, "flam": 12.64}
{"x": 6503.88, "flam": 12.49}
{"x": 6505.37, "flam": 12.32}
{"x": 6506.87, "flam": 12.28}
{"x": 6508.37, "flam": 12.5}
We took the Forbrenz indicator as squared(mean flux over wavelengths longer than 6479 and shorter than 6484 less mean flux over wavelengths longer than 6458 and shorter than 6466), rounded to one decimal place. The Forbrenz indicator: 0.1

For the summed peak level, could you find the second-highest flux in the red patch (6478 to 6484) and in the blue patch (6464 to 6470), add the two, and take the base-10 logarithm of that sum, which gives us 1.40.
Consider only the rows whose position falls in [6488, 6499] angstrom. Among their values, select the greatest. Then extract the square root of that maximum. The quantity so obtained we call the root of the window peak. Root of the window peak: 3.70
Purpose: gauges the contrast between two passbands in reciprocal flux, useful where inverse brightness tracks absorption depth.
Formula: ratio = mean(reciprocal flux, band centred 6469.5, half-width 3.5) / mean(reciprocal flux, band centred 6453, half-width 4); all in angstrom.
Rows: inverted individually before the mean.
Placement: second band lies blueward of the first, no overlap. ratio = 1.01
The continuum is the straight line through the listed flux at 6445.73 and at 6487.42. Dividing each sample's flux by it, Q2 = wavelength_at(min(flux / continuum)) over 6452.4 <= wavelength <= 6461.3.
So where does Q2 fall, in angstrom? 6460.59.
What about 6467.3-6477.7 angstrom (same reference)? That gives 6475.49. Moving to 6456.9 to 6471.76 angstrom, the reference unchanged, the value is 6471.01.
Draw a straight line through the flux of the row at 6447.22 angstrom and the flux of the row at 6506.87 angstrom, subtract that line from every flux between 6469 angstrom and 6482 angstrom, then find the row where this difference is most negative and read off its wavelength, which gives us 6475.49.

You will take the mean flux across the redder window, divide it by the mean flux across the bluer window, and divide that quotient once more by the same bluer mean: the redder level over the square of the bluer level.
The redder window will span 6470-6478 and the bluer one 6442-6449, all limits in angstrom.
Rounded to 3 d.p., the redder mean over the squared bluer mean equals 0.092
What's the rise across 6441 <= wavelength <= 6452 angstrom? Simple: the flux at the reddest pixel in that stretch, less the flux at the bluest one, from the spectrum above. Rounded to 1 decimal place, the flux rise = 1.8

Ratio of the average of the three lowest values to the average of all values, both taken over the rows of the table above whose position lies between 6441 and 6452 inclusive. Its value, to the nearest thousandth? 0.943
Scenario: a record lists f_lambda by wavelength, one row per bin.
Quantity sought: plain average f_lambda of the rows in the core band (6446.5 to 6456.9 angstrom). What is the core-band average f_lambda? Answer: 12.4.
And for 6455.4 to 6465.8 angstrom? 12.4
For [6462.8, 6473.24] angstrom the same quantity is 12.5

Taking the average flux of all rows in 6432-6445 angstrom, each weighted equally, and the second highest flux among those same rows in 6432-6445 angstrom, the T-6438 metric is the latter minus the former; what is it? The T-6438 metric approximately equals 0.08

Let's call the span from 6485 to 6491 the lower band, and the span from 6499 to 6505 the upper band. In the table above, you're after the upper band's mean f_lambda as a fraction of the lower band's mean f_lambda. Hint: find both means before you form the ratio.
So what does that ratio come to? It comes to 0.92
